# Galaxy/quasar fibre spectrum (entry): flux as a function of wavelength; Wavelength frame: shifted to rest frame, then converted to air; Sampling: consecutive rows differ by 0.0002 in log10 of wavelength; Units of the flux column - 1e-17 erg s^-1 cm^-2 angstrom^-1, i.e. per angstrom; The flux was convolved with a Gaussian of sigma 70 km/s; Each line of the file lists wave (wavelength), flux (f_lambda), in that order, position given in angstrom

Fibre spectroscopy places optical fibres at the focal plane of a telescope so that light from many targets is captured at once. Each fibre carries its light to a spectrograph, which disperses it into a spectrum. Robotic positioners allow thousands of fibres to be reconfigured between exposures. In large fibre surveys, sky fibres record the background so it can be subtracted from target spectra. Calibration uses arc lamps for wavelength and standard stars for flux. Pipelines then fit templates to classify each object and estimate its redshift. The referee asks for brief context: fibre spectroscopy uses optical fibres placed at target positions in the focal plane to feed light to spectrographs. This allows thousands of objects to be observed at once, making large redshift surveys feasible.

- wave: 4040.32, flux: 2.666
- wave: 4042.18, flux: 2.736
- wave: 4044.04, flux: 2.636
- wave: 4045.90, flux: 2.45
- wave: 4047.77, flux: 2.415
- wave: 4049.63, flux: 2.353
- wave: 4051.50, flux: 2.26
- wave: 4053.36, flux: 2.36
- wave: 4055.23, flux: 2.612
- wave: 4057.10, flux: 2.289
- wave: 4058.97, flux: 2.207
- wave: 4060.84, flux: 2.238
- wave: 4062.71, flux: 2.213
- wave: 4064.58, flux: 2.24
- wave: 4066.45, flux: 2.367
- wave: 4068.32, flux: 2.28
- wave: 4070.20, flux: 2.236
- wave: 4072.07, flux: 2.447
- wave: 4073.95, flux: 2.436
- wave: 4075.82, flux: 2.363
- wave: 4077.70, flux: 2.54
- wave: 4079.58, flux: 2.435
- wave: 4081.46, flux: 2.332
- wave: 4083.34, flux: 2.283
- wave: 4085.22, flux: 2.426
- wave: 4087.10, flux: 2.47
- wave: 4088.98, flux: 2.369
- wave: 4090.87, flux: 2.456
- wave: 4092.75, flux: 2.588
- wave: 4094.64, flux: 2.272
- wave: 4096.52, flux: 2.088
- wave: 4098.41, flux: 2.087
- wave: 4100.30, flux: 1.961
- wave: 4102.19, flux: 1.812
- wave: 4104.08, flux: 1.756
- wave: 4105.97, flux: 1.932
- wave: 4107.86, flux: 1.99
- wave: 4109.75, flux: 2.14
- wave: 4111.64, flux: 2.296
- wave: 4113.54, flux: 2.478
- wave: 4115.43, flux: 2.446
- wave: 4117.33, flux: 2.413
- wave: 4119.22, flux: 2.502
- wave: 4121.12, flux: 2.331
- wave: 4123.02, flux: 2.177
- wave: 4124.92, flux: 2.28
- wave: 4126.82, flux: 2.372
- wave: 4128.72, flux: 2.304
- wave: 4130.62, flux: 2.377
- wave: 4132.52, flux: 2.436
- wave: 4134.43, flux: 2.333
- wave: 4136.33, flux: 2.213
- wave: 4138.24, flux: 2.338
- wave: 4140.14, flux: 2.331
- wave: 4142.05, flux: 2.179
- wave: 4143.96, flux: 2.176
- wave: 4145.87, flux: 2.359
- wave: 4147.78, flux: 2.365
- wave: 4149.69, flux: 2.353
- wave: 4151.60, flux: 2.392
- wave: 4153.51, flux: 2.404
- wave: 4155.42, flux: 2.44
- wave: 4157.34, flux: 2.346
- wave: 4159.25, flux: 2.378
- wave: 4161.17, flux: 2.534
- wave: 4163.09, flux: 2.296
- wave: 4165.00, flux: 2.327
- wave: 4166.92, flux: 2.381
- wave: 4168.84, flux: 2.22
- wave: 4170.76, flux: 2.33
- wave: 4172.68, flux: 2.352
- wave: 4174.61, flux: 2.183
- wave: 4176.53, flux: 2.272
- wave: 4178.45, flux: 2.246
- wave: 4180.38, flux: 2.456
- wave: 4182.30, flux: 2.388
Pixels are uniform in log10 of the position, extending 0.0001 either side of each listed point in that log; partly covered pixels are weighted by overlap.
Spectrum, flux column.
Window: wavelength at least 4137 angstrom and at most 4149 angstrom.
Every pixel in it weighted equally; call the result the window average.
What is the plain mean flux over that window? 2.29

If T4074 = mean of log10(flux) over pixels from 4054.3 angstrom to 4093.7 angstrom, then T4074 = 0.375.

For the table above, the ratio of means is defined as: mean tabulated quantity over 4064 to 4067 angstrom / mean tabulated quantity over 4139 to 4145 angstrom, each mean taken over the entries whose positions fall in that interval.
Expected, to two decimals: 1.03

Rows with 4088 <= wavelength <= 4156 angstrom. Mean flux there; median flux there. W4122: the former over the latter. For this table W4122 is 0.974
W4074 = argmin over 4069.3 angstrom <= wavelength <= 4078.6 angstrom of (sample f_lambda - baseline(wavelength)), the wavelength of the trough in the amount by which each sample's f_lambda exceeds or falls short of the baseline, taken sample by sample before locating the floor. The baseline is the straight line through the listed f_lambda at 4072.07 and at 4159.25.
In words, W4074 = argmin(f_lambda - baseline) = 4070.20 angstrom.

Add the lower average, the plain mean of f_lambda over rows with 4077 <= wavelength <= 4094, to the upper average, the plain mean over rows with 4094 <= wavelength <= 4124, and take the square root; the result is 2.14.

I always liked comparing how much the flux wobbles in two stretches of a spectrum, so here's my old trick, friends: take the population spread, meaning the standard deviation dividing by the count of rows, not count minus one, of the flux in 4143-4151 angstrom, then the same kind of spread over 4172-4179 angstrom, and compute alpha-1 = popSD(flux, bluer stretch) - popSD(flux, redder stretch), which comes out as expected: 0.019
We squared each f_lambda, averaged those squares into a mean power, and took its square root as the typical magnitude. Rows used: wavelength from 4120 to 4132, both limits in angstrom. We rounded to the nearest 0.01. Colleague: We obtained 2.31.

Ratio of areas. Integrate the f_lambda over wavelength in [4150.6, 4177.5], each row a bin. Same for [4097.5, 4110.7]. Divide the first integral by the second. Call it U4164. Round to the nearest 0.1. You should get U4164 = 2.4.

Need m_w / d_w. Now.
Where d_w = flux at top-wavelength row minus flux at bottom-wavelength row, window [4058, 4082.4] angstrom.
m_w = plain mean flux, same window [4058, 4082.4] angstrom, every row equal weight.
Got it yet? 19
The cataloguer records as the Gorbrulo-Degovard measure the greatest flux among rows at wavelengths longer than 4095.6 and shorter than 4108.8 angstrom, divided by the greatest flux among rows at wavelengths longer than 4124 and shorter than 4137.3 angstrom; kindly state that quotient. 0.86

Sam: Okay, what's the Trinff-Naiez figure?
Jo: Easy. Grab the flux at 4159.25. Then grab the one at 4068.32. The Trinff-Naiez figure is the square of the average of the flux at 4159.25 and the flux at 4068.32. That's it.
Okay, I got 5.42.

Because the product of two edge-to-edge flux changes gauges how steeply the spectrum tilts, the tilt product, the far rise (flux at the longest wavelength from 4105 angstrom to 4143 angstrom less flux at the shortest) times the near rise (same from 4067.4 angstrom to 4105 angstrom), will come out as -0.13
